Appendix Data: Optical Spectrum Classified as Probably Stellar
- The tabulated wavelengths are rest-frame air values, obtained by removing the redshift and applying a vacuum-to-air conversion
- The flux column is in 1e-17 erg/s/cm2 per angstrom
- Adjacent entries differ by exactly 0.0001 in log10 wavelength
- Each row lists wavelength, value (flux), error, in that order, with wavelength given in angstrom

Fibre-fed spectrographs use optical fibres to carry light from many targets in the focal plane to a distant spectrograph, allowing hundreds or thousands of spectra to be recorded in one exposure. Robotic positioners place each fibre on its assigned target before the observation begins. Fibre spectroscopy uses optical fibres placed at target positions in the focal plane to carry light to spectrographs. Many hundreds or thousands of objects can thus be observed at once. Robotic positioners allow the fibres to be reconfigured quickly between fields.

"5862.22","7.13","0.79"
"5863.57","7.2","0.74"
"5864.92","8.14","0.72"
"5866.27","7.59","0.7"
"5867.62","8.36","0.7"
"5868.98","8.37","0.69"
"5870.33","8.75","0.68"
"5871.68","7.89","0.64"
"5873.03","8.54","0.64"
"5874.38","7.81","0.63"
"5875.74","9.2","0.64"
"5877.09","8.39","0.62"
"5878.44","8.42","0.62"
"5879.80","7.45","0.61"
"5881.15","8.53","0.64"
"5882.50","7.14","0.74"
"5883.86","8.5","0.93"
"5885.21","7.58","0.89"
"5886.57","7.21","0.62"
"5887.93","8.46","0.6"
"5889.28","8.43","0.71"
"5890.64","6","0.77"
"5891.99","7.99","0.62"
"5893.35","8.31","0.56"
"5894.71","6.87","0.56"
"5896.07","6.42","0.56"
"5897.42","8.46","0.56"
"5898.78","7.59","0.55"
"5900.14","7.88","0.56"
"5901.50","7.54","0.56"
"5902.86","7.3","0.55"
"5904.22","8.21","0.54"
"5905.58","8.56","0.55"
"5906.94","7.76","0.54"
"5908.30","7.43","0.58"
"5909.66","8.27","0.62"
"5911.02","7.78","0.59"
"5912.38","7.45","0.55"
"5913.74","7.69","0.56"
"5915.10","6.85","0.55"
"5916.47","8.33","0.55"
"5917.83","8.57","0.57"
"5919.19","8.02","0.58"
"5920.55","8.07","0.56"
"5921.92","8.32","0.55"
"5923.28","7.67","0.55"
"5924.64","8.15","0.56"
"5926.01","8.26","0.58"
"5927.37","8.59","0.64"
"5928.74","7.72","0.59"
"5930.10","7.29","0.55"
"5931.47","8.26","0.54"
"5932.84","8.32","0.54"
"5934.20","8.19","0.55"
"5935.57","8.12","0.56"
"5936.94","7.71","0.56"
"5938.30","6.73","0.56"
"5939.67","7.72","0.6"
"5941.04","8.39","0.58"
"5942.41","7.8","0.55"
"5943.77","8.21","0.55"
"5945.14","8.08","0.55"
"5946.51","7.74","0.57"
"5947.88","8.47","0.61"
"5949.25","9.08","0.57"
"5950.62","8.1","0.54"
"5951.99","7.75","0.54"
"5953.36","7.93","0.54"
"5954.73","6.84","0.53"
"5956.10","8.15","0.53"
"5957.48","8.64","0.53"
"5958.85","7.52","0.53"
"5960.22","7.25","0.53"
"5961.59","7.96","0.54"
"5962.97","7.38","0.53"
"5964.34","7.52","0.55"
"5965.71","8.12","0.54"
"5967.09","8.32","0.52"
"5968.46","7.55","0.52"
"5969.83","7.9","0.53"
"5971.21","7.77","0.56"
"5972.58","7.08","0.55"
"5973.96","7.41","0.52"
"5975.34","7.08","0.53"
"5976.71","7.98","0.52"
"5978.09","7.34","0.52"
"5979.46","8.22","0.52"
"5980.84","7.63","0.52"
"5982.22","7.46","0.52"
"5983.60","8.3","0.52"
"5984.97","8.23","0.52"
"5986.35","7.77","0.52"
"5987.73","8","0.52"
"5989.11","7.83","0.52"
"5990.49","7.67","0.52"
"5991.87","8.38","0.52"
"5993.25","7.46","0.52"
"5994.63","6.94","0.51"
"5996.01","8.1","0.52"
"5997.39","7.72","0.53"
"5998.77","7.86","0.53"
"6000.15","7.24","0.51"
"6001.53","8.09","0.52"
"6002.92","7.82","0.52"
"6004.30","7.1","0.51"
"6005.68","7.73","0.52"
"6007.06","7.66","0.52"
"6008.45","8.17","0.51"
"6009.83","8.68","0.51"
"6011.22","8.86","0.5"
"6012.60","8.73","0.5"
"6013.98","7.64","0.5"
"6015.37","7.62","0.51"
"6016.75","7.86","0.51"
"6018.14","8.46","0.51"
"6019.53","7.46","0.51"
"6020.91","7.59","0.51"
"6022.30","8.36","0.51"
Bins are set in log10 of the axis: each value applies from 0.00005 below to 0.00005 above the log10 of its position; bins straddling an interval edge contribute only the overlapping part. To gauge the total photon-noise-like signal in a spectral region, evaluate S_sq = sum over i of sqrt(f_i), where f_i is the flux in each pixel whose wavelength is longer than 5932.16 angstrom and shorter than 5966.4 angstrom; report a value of 70.3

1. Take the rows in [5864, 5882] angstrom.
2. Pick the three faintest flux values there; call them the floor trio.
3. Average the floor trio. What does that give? 7.62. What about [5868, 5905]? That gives 6.43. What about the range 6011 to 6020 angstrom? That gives 7.57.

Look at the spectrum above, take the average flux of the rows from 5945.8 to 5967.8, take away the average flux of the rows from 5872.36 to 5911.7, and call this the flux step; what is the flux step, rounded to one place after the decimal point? 0.1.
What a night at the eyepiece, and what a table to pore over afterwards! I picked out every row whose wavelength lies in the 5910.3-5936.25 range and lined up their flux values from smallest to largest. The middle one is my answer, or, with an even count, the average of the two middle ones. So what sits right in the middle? 8.12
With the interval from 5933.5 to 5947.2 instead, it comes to 7.94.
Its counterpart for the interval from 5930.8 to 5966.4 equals 8.02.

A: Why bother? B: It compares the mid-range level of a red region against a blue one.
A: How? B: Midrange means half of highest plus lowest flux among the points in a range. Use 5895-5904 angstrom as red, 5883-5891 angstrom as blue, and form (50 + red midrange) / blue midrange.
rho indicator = 7.92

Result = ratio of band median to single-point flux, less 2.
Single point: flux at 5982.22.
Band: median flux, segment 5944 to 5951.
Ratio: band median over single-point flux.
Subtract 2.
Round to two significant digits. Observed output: -0.91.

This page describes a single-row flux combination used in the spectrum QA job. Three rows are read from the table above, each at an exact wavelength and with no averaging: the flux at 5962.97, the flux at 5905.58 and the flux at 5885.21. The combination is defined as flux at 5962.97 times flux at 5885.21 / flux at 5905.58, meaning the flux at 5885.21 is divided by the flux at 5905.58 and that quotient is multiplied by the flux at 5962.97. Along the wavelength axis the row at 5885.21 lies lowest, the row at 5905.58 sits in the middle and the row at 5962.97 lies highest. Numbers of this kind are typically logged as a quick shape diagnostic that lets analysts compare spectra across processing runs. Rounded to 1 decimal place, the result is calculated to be 6.5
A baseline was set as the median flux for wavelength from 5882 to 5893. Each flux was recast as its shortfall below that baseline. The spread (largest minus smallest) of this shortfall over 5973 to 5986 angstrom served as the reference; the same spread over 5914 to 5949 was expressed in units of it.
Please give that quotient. 1.52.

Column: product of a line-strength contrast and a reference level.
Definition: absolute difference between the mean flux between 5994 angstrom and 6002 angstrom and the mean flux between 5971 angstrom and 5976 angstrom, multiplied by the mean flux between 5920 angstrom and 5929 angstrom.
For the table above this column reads 3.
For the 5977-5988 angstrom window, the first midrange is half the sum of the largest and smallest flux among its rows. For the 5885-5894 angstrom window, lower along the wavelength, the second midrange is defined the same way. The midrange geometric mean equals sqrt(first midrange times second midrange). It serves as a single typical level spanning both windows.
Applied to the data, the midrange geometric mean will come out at 7.52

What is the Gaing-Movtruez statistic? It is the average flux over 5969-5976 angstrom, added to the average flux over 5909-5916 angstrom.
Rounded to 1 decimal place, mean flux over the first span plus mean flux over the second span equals 15.1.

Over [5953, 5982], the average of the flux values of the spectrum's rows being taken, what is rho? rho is 7.69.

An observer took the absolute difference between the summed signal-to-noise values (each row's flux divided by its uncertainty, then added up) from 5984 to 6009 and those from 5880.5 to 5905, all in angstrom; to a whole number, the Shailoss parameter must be 47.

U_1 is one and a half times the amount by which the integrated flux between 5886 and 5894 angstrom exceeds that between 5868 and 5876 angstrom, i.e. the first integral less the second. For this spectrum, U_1 -8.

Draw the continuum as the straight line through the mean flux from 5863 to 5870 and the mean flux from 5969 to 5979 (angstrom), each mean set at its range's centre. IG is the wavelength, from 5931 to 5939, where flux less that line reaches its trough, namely 5938.30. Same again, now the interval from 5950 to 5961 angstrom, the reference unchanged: 5954.73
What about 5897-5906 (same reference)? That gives 5902.86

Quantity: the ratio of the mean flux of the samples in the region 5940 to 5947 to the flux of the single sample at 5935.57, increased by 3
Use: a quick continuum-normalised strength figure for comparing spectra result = 3.99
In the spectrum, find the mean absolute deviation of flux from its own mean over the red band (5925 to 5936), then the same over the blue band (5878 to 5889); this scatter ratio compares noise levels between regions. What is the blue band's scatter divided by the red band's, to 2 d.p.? 1.92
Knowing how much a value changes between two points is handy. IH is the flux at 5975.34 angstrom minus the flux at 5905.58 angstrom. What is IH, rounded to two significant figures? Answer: -1.5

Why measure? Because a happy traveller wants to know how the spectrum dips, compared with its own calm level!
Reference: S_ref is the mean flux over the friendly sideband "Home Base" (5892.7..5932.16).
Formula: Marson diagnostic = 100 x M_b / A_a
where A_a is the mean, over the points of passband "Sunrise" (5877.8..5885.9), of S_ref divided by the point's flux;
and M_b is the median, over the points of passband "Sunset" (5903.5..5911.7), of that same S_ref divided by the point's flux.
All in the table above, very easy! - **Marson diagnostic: 99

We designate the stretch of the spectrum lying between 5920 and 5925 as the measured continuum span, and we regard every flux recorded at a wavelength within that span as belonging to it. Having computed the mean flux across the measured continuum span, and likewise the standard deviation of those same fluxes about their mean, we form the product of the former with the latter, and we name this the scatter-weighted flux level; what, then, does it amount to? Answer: 2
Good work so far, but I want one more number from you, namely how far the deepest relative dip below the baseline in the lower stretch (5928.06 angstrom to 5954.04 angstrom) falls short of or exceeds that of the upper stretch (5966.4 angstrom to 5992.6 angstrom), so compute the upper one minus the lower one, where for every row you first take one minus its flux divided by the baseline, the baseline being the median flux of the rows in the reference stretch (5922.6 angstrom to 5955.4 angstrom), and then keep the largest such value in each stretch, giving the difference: -0.043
